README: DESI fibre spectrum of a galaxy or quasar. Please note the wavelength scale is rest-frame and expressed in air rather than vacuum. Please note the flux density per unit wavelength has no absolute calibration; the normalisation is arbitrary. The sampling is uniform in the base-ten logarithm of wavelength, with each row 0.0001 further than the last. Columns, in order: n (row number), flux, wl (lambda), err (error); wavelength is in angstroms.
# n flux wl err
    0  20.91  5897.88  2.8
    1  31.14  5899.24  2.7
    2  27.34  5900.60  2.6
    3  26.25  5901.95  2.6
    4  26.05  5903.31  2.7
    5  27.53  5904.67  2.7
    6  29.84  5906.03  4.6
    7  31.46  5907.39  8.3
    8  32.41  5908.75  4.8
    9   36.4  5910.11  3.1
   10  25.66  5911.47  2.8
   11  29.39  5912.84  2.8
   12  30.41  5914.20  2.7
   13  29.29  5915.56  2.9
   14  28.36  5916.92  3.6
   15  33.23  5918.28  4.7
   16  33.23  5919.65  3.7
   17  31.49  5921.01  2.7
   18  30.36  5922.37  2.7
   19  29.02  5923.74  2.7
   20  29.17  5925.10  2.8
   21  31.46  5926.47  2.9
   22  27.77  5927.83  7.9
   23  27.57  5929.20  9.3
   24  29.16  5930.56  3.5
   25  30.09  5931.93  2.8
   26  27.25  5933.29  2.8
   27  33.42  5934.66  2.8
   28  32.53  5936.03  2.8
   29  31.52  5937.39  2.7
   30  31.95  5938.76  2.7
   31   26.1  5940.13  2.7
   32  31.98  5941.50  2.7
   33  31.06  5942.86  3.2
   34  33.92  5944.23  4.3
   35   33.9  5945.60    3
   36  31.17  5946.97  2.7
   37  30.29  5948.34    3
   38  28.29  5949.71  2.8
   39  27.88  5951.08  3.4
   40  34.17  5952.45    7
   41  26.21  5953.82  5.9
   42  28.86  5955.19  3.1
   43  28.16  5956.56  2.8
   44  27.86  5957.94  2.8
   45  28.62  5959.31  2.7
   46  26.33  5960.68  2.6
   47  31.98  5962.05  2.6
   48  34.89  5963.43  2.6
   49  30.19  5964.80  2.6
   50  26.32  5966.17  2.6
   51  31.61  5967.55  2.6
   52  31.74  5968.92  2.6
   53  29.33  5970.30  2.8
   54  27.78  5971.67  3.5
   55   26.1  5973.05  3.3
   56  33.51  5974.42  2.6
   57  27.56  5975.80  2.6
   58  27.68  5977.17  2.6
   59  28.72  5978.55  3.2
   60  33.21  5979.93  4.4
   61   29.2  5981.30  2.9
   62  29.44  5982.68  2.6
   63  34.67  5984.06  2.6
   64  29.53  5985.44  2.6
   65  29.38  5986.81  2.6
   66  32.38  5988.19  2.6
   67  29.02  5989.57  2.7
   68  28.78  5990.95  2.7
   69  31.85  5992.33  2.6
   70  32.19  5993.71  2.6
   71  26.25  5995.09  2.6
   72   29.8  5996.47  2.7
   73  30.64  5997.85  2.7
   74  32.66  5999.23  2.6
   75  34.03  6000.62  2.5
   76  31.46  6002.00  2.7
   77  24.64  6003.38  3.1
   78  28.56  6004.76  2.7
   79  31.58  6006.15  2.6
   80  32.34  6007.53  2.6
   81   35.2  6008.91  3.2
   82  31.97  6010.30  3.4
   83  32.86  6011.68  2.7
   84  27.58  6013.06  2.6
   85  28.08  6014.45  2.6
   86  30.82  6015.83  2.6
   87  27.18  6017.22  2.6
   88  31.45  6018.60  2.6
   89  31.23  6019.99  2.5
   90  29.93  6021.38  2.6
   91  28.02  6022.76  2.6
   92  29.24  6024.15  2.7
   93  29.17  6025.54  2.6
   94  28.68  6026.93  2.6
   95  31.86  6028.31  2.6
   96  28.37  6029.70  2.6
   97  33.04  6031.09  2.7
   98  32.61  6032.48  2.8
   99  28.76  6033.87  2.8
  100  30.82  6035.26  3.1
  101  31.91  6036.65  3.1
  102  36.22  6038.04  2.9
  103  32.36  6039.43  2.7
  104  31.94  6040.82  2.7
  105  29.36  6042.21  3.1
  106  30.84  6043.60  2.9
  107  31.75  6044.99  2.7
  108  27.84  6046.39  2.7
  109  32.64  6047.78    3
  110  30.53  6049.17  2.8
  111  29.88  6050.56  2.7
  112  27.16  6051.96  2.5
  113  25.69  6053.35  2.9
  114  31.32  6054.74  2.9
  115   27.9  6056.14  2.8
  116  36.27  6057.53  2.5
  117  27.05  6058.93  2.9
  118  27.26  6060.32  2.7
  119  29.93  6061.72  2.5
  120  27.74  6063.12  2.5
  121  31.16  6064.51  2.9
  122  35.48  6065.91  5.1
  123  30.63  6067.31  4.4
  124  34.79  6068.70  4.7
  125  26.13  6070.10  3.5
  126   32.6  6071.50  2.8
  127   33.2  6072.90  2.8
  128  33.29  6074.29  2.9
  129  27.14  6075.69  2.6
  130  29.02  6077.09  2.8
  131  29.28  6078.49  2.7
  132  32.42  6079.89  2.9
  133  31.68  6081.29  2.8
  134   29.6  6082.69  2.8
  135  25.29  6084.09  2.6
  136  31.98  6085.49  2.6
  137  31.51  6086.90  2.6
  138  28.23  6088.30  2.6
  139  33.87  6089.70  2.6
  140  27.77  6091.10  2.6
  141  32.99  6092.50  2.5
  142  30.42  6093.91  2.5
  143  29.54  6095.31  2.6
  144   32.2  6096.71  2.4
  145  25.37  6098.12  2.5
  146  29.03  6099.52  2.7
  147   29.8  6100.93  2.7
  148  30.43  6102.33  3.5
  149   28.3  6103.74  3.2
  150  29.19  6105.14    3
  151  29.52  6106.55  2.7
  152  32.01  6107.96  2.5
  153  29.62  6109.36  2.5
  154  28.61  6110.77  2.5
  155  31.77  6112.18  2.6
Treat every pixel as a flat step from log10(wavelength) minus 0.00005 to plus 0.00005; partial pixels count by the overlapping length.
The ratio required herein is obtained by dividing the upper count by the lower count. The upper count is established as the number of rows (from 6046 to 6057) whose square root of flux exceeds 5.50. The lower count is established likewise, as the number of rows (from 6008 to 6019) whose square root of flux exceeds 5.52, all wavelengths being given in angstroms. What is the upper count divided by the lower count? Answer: 0.60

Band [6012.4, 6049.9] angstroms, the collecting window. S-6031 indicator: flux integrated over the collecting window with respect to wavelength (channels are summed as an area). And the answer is 1142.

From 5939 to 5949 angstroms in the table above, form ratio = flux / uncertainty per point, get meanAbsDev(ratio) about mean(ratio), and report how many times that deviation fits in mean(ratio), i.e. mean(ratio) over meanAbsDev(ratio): 9.5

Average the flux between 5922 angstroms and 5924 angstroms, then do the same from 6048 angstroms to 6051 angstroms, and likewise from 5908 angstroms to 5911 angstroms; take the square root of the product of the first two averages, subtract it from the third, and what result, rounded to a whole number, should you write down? 4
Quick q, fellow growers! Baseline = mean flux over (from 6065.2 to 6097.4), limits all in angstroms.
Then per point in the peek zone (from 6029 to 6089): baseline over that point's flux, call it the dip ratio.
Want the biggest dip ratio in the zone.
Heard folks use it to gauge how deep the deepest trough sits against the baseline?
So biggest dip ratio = 1.22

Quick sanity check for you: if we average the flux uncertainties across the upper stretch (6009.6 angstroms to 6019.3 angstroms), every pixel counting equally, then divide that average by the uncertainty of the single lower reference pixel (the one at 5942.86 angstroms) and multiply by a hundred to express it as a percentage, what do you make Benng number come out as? 85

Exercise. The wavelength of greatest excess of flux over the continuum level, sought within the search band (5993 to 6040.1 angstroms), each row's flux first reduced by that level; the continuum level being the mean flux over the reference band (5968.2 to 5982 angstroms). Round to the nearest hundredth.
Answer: 6038.04 angstroms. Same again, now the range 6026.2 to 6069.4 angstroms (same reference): 6057.53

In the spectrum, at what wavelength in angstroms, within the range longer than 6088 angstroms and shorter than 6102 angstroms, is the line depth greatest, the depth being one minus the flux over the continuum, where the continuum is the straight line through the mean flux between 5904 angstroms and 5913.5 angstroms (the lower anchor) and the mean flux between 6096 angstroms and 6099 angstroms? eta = 6098.12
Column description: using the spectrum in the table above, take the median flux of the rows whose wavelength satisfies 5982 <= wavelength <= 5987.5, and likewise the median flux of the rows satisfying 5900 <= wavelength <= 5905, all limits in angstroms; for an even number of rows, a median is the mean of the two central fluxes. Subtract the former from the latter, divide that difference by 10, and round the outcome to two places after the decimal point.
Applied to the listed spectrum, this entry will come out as -0.27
